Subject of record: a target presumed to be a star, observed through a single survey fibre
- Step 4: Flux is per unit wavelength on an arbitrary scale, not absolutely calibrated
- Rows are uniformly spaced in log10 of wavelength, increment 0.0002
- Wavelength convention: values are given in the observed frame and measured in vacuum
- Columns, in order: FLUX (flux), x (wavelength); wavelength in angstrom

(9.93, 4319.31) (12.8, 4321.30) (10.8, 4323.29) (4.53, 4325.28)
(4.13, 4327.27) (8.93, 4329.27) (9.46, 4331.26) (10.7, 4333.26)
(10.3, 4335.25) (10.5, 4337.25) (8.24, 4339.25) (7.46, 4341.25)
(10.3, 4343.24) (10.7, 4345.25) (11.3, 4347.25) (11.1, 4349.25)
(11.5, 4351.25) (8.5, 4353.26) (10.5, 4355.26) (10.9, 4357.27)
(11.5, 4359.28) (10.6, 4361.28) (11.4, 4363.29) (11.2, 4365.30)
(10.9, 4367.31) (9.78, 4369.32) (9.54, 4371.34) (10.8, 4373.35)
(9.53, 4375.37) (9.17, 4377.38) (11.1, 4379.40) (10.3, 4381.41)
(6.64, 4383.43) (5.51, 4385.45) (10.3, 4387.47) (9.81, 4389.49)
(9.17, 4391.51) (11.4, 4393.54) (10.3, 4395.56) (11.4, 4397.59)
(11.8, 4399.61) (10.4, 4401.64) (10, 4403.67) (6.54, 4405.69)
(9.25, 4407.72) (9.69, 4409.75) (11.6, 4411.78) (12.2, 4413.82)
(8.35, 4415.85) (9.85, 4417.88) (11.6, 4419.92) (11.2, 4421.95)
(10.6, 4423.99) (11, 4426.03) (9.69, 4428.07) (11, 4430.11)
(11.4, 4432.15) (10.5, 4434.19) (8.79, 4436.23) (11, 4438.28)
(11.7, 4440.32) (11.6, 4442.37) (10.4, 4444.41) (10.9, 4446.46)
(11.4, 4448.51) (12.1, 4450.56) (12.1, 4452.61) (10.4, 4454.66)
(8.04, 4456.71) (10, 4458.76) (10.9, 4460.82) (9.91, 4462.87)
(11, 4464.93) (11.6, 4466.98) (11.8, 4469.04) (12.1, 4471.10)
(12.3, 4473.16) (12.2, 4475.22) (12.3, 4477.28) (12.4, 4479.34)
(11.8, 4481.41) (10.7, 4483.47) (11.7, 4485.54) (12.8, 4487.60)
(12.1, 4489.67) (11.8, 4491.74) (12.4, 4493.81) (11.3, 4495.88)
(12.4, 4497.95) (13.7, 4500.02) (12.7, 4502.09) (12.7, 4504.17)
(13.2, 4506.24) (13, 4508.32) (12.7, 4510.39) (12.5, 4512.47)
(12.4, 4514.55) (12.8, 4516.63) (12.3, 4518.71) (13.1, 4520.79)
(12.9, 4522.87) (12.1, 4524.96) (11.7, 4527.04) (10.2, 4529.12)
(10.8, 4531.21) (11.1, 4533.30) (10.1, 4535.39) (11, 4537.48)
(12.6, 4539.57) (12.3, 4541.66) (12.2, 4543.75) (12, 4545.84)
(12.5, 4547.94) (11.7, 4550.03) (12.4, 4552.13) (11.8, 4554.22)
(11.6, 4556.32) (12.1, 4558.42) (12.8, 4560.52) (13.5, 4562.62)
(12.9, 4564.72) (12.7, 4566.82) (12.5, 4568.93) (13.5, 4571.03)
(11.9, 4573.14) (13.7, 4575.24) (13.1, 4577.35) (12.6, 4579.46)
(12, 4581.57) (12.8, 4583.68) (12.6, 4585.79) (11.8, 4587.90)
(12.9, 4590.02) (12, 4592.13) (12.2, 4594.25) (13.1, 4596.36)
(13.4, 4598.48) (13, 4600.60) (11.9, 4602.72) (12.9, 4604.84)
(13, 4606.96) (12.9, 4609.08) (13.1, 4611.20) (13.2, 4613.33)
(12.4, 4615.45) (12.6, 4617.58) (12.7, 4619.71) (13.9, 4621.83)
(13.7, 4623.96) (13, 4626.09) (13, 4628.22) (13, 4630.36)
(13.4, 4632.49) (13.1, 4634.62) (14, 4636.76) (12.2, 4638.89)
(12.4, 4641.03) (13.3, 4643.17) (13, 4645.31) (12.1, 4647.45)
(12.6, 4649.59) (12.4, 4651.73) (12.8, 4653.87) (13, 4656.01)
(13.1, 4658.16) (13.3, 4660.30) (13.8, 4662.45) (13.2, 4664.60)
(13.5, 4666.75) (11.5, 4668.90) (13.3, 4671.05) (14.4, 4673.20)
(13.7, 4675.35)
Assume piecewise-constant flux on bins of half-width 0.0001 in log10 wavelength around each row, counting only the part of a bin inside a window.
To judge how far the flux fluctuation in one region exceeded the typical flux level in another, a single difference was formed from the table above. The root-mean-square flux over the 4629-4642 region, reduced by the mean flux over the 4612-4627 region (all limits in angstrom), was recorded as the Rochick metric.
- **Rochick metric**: 0.0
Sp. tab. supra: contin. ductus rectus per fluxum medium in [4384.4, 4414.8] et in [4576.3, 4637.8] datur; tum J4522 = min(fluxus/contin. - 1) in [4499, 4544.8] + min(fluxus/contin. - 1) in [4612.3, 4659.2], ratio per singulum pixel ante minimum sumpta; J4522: -0.25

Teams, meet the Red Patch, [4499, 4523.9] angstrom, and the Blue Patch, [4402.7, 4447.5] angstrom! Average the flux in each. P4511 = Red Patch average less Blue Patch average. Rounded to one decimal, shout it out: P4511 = 2.4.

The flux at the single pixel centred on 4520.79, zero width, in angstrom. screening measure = 13.1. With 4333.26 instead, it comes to 10.7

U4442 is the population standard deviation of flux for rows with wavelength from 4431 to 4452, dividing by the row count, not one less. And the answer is 0.9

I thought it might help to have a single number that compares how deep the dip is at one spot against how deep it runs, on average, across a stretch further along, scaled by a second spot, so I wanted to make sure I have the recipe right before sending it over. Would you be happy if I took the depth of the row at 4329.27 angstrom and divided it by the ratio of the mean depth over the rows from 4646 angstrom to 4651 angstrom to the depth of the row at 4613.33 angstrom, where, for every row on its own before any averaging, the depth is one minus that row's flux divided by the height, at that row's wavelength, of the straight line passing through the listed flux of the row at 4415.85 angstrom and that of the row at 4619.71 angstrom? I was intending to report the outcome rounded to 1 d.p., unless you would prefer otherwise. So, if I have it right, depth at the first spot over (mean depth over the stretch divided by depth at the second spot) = 0.3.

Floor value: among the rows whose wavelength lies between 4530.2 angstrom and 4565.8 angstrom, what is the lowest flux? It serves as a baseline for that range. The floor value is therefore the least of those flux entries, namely 10.1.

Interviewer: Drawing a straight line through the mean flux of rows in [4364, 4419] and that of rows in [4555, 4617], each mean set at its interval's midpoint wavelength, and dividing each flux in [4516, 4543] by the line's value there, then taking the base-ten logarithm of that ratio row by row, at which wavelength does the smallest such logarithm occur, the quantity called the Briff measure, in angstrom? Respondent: 4535.39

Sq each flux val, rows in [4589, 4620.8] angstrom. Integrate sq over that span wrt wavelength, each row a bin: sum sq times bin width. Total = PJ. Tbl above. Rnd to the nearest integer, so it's 5180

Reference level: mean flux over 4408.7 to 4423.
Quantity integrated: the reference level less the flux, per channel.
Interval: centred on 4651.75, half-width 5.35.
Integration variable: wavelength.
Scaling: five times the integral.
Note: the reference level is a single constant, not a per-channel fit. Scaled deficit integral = -104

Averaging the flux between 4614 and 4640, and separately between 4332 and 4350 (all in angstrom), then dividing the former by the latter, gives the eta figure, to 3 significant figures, 1.30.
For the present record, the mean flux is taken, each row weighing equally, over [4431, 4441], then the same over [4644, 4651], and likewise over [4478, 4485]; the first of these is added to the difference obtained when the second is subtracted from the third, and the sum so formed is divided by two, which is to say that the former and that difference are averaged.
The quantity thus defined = 4.9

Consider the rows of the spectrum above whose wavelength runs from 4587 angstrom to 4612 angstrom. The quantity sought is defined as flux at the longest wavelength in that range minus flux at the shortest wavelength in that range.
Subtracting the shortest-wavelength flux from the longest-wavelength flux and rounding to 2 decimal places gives 1.30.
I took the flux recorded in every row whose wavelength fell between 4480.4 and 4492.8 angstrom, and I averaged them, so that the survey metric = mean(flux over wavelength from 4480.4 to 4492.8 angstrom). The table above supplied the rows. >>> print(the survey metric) 11.8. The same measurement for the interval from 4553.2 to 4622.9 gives 12.7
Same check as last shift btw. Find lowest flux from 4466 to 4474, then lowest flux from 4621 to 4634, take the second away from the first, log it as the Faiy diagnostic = -1.4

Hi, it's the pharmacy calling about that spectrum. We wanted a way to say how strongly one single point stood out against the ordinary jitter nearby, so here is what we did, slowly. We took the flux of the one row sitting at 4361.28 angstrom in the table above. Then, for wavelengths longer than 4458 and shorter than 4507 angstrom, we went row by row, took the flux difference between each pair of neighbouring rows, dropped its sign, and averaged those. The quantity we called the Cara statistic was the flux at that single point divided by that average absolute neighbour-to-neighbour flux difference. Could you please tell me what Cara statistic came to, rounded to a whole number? 16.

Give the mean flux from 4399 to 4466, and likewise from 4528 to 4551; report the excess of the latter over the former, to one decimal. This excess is 1.0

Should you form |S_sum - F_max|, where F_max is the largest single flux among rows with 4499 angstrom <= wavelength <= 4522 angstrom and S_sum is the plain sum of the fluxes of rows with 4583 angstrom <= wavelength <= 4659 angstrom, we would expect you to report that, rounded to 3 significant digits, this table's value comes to 449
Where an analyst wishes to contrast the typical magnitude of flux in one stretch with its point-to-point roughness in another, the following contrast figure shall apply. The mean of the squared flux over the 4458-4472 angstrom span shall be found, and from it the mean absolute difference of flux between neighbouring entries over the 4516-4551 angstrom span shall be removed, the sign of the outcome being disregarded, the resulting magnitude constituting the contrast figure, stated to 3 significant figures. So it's 122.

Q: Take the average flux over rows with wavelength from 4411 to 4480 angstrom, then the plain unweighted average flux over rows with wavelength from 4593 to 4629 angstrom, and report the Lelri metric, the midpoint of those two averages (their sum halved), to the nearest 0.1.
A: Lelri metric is 12.0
